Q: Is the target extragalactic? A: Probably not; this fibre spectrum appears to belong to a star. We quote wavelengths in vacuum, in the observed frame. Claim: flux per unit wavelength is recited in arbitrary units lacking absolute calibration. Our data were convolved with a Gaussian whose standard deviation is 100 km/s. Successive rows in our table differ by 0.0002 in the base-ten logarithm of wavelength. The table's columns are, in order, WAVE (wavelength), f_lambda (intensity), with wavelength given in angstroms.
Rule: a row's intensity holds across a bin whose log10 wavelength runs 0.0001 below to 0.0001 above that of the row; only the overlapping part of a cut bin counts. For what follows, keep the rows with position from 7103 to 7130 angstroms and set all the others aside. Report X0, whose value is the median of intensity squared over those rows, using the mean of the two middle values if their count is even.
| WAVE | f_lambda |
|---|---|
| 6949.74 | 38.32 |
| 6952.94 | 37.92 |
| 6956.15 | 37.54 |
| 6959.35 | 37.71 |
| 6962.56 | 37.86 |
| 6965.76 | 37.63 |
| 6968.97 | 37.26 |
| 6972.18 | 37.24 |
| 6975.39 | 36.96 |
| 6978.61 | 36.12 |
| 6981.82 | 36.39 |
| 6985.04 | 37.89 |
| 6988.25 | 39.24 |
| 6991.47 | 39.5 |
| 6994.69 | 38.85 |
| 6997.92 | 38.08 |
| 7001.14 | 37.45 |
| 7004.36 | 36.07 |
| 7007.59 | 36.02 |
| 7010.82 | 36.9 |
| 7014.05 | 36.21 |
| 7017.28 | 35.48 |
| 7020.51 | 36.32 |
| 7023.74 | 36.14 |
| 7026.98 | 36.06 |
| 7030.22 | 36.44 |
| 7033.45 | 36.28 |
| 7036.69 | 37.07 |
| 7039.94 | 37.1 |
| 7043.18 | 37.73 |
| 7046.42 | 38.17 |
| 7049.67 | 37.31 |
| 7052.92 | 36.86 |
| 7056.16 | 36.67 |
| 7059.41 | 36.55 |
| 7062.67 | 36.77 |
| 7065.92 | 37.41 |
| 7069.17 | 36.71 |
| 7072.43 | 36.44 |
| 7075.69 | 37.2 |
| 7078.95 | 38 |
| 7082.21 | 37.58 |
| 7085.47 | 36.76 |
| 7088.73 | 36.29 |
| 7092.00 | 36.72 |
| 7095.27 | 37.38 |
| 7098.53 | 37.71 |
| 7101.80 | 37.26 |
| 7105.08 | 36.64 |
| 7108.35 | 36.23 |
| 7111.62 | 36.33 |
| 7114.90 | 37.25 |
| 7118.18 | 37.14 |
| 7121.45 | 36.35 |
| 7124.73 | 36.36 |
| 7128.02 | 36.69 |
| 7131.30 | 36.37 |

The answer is 1332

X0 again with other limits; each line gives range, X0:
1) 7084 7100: 1351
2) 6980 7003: 1450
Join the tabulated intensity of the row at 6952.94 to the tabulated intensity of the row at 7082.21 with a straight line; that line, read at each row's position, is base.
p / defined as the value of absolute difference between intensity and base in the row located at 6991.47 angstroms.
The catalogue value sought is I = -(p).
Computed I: -1.7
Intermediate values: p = 1.7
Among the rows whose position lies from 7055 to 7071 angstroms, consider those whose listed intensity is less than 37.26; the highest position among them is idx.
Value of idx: 7069.17 angstroms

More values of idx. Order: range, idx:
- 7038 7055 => 7052.92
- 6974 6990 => 6981.82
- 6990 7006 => 7004.36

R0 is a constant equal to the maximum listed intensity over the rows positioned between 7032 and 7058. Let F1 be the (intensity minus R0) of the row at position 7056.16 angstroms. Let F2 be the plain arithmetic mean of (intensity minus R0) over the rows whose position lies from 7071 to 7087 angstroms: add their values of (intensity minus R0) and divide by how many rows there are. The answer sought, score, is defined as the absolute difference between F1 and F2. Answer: 0.5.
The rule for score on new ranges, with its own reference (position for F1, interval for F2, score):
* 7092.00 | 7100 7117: 0.0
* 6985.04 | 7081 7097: 0.9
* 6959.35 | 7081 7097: 0.8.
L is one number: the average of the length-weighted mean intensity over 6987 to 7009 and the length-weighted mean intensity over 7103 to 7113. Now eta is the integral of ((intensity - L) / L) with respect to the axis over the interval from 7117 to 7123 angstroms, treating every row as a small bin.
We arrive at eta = -0.07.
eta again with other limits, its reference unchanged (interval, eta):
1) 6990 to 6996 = 0.33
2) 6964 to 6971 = 0.05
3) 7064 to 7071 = -0.02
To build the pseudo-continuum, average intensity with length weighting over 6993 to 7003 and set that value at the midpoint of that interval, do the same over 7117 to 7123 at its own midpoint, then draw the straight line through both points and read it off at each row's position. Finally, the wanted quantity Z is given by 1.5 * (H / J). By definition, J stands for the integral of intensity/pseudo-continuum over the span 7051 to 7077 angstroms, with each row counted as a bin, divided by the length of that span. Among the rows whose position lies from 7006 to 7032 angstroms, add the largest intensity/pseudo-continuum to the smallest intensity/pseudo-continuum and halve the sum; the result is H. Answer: 1.45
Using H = 0.954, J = 0.99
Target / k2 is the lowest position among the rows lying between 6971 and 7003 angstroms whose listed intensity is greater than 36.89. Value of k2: 6972.18 angstroms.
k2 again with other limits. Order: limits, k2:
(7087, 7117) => 7095.27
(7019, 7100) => 7036.69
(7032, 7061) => 7036.69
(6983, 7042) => 6985.04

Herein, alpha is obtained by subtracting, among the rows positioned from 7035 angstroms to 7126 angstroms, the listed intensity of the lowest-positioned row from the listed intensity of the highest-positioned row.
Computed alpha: -0.71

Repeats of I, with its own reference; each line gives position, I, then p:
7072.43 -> -1.2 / 1.2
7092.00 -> -0.8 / 0.8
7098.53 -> -0.2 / 0.2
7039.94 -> -0.6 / 0.6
